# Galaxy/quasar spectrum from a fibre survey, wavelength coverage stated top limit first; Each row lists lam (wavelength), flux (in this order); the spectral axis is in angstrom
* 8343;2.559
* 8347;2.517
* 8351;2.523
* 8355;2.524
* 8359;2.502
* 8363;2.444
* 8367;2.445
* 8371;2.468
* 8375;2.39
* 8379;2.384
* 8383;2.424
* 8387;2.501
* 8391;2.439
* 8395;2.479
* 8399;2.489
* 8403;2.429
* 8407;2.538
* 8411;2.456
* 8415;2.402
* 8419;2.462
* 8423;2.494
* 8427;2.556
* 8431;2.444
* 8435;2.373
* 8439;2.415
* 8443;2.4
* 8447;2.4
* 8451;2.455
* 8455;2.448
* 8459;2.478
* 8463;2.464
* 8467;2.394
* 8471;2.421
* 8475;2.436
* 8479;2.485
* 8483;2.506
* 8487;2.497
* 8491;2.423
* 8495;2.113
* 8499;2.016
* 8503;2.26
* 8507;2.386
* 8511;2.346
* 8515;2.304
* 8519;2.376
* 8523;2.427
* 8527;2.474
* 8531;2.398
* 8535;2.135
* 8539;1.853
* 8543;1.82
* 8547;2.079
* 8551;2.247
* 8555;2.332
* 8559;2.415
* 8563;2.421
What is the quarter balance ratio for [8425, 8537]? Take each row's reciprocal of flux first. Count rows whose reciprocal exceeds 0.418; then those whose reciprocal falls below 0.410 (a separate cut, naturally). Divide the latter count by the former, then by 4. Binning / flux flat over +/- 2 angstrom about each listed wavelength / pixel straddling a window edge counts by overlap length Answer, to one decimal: 0.3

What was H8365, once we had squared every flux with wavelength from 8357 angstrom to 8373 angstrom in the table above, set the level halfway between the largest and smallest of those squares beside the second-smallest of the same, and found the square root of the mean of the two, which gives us 2.46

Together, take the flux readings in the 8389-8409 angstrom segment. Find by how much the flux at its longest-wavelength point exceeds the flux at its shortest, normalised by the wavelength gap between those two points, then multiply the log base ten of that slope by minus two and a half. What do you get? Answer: 5.5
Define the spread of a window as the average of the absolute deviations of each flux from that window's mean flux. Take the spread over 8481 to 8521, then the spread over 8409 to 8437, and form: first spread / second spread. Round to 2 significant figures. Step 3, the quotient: 2.8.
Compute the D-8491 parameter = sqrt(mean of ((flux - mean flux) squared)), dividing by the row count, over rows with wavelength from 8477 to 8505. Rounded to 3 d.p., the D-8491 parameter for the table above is 0.186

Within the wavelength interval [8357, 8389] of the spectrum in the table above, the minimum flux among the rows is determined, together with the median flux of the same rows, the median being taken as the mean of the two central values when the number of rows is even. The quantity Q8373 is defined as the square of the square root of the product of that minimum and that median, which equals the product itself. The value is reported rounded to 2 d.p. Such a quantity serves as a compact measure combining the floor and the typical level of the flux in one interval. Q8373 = 5.83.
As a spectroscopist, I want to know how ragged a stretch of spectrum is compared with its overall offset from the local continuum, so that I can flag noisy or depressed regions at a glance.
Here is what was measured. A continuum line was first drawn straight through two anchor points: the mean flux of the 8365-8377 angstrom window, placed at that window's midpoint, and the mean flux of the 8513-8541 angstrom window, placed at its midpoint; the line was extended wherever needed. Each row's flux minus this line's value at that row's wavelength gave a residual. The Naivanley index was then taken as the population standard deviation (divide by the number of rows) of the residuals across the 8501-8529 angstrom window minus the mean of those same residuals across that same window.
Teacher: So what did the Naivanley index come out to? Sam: -0.001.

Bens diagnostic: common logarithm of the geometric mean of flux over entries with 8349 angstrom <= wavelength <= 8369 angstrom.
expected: 0.396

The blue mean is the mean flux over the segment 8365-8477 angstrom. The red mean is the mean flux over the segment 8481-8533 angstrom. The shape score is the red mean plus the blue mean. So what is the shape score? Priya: 4.79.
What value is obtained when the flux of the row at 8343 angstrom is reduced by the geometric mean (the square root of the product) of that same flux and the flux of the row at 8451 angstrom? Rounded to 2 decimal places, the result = 0.05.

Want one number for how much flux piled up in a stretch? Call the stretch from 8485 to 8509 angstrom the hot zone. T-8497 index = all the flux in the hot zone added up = 13.7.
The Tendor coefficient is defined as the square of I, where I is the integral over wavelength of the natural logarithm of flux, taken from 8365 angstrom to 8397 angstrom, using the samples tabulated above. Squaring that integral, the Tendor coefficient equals 815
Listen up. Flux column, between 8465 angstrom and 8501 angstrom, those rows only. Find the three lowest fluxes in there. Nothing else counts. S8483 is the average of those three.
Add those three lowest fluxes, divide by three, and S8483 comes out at 2.17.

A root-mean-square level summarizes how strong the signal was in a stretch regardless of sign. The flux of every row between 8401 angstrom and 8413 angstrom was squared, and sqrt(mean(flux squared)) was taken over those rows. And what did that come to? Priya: 2.47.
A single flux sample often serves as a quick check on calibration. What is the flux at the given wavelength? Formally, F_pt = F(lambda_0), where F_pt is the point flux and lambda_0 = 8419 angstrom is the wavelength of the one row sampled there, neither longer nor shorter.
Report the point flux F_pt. 2.462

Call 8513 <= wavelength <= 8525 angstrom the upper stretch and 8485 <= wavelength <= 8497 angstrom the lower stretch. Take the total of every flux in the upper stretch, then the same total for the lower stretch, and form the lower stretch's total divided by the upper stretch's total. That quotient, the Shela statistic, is 0.99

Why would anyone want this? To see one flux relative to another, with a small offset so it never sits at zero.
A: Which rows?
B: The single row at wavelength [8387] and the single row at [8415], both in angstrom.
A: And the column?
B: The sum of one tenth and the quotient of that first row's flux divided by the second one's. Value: 1.14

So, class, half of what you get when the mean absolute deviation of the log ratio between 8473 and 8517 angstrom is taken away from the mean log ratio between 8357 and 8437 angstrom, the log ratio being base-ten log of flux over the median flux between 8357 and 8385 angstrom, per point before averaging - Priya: -0.011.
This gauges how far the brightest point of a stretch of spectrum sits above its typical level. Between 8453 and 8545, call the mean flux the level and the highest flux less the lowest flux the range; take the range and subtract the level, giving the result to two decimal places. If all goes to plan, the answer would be -1.64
